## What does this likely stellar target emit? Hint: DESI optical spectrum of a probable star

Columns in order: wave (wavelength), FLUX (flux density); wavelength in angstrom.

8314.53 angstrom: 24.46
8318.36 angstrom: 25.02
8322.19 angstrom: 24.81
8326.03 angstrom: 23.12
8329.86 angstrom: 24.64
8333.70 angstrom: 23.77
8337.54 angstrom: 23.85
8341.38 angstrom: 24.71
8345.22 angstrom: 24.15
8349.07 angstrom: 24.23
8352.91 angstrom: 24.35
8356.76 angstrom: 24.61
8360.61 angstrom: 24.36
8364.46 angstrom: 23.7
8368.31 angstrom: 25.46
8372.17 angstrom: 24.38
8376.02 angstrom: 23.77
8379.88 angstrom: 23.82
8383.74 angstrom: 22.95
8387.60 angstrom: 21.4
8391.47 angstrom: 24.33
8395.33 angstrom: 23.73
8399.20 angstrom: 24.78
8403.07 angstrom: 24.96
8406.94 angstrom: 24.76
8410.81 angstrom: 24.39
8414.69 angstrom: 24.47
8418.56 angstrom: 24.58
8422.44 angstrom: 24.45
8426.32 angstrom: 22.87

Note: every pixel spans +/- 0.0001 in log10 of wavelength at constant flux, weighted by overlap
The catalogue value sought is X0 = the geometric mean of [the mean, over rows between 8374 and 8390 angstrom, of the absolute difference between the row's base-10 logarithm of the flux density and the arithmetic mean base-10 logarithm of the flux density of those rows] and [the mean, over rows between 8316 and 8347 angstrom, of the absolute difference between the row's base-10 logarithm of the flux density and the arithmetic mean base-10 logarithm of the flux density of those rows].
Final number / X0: 0.0122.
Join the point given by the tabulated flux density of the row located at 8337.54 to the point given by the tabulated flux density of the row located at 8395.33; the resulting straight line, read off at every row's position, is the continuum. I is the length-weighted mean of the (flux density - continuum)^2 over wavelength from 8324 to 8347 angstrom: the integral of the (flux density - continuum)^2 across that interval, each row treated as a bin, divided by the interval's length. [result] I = 0.34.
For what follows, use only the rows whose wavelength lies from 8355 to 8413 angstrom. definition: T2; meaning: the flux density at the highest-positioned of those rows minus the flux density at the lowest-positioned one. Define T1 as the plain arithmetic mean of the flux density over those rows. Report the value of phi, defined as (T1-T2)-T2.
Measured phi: 24.5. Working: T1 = 24.1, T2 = -0.22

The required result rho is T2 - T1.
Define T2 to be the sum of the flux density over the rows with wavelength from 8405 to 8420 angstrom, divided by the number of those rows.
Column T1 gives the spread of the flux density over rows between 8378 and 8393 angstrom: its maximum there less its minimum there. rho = 21.6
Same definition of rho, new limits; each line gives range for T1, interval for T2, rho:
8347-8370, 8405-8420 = 22.8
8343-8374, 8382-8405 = 21.9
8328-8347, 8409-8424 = 23.5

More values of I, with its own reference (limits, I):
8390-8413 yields 0.78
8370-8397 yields 1.01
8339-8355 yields 0.32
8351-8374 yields 0.74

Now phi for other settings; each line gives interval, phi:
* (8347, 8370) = 22.0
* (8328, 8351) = 25.0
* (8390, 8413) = 24.4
